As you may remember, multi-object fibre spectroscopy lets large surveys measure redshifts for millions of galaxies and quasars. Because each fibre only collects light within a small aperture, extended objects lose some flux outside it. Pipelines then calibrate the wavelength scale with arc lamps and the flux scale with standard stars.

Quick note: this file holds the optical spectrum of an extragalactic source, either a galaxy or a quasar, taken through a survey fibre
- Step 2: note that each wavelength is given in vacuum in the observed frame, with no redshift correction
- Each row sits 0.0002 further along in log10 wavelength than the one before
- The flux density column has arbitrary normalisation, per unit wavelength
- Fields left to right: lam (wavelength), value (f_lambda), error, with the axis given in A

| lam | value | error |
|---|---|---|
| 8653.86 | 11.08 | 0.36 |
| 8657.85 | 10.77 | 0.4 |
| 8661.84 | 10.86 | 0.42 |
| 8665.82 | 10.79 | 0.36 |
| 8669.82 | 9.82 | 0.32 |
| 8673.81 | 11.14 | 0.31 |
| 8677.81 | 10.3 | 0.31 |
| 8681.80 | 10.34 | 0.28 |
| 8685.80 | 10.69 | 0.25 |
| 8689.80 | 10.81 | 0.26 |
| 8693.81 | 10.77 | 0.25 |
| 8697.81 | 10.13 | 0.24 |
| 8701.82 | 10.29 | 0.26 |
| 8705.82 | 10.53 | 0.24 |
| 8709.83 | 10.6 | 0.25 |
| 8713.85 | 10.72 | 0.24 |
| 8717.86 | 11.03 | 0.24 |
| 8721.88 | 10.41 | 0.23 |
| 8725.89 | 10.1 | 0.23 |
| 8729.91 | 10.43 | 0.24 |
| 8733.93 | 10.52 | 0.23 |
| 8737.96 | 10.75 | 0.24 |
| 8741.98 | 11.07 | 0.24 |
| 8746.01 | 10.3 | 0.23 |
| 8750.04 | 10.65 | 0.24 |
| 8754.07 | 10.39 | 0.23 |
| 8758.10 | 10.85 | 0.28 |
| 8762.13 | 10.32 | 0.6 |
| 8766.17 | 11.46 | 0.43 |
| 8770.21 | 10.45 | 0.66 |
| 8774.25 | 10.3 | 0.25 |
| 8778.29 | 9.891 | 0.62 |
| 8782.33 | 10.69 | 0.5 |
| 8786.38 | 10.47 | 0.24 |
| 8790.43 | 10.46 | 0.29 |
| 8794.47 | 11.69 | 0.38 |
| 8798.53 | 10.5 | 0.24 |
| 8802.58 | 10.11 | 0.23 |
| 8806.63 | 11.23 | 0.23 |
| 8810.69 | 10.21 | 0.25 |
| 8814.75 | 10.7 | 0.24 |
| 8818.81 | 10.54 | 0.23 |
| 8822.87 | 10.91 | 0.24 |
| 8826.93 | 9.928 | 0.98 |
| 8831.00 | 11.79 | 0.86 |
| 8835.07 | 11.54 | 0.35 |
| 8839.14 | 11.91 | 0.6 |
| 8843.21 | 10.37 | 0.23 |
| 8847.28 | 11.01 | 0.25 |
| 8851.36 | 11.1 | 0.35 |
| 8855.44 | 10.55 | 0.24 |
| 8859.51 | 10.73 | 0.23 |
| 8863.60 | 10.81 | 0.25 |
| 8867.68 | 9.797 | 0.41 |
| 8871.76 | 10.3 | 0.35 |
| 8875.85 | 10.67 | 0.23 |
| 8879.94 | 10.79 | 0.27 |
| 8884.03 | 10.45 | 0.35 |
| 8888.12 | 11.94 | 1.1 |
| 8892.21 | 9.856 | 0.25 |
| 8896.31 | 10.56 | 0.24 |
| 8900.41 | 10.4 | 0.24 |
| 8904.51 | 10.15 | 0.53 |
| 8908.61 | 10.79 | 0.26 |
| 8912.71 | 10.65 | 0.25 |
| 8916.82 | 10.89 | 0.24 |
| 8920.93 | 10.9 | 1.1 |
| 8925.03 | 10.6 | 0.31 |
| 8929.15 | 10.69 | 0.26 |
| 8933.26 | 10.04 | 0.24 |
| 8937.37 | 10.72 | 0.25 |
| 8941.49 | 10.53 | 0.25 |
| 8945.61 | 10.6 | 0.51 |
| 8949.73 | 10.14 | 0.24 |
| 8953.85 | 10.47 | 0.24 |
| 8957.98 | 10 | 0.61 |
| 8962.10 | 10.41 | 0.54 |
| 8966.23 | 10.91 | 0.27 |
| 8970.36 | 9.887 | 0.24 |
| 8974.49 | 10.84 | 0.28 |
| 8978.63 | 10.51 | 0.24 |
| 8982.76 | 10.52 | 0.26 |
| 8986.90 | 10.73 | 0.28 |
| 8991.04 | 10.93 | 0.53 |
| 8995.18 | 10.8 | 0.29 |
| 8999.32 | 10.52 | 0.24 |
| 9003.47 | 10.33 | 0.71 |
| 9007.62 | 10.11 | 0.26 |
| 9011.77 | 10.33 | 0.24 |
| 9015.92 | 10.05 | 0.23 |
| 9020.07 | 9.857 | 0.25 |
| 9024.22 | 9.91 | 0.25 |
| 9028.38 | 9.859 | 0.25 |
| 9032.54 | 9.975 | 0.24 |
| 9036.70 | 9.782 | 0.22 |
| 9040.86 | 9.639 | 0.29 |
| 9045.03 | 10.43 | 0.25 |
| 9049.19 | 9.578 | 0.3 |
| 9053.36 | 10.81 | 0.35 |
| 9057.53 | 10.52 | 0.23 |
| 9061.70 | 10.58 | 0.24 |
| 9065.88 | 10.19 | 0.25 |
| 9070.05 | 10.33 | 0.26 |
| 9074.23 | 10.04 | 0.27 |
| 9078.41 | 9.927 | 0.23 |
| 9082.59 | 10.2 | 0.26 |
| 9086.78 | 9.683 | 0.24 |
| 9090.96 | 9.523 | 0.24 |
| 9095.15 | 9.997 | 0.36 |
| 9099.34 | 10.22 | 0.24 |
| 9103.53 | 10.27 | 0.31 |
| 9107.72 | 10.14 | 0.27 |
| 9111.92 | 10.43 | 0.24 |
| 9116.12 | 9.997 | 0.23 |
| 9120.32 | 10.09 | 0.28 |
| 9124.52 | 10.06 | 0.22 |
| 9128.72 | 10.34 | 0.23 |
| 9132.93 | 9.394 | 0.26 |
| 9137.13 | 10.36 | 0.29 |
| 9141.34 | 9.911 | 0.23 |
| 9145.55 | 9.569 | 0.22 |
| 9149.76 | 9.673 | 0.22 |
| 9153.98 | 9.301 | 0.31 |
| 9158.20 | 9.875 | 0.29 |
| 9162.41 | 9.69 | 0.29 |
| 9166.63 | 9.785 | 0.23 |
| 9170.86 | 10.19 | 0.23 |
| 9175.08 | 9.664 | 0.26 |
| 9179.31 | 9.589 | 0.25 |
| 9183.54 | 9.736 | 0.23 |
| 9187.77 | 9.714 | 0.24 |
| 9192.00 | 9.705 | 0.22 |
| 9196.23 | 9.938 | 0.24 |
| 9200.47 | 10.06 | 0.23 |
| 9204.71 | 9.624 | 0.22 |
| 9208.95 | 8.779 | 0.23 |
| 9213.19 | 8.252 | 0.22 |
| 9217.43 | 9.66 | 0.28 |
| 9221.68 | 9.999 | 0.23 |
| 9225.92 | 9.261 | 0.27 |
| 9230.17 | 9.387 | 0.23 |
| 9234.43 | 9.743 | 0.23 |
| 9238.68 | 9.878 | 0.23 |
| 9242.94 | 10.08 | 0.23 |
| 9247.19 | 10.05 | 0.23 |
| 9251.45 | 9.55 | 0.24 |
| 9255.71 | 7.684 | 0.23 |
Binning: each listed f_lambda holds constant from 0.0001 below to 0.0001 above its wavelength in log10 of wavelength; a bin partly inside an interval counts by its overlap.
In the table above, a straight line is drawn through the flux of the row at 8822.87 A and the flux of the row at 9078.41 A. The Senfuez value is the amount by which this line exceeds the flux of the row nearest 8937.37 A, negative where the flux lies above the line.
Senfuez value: -0.25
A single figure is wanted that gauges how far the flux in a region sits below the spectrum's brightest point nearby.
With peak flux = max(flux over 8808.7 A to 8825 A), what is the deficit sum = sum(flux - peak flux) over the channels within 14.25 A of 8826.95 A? 0.9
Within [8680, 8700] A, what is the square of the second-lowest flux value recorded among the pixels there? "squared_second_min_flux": 107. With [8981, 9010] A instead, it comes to 107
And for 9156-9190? 93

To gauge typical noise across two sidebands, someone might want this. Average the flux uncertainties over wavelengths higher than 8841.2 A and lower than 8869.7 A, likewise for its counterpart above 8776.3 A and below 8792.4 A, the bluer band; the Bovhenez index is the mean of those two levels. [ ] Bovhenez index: 0.35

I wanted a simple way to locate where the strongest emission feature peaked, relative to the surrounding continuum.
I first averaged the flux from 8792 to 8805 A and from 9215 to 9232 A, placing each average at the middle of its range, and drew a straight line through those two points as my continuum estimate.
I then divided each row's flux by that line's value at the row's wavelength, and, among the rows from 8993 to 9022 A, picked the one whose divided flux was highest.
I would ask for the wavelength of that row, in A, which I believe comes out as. 8995.18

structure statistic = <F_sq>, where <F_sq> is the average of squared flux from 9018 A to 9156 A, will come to 100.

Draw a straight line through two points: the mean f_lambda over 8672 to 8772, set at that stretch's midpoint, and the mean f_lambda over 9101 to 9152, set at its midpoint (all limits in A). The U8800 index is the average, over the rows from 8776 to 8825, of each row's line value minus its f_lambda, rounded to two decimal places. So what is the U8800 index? -0.13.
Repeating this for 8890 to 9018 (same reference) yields -0.21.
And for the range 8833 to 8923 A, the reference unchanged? -0.36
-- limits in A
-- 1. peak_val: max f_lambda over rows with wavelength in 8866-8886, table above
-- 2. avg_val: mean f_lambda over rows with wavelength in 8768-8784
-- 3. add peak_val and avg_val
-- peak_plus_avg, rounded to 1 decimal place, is 21.1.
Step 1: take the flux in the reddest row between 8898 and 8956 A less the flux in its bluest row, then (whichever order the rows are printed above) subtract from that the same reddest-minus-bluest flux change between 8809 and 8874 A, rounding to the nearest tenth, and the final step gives 0.0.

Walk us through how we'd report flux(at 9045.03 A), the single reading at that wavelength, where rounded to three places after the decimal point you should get 10.430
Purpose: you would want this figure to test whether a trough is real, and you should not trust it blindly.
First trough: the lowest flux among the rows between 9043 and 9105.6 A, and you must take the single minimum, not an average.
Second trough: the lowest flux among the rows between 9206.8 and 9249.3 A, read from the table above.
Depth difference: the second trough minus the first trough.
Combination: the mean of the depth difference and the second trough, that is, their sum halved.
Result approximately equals 3.5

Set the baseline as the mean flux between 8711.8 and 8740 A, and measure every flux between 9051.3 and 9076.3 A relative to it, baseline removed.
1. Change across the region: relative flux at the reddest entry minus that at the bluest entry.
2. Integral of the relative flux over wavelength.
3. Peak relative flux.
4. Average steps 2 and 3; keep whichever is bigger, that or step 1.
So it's -0.8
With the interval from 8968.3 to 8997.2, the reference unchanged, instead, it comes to 0.9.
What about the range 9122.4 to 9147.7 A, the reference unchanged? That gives -0.5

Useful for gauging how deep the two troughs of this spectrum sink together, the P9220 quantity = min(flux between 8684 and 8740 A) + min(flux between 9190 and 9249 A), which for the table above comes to 18.4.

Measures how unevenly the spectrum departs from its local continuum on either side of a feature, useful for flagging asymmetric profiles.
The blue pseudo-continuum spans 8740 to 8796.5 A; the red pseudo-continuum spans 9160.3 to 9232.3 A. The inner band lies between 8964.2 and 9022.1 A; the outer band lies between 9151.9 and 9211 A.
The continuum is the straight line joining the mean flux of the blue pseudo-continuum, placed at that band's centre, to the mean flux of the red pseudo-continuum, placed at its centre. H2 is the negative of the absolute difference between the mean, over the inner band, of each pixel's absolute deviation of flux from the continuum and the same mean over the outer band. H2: -0.19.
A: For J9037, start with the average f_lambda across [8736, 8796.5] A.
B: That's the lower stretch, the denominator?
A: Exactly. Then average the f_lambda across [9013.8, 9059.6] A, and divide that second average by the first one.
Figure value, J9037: 0.94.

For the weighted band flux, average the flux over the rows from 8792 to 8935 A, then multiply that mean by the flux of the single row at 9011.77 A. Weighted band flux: 111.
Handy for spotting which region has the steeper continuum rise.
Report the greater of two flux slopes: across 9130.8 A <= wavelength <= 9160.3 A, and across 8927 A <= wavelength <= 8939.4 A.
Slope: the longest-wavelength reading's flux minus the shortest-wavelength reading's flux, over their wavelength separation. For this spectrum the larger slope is 0.019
